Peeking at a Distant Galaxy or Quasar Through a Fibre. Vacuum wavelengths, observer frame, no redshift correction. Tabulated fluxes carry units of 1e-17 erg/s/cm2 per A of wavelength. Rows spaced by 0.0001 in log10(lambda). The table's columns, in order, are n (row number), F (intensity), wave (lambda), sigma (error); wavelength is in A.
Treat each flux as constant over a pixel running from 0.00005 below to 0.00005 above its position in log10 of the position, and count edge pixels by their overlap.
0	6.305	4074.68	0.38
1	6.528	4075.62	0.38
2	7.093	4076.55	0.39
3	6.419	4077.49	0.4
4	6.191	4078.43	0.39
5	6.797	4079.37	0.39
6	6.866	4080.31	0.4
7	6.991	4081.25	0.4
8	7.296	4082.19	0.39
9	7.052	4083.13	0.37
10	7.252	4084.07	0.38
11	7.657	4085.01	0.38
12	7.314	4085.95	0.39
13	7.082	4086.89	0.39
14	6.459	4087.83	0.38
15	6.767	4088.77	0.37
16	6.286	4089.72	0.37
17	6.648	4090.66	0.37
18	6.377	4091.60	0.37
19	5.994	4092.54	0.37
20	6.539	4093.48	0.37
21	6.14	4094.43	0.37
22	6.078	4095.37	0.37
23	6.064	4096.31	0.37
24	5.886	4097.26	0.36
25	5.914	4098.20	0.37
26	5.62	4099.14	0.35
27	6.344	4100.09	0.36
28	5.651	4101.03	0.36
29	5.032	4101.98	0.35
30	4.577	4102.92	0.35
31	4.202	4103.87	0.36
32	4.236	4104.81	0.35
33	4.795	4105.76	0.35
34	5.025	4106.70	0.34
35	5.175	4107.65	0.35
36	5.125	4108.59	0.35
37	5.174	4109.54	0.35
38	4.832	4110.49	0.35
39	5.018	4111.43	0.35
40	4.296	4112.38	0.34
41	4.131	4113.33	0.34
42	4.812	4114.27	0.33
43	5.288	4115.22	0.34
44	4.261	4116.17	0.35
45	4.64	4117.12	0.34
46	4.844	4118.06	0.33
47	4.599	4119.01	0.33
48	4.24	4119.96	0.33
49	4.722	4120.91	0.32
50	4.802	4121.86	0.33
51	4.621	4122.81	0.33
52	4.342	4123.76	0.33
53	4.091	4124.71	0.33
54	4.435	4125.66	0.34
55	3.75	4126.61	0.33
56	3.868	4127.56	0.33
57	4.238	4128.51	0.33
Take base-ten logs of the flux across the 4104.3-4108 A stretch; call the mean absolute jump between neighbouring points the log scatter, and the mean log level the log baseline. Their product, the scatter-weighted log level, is 0.020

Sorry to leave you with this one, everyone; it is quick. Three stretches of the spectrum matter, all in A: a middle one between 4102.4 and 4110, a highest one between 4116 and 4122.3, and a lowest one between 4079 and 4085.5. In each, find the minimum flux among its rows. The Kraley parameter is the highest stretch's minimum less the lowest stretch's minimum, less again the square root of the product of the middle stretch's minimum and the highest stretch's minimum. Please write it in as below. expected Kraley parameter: -6.8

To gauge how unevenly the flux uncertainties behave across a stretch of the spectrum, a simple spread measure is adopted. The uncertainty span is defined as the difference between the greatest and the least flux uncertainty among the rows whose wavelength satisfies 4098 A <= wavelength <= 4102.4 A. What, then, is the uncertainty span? 0.020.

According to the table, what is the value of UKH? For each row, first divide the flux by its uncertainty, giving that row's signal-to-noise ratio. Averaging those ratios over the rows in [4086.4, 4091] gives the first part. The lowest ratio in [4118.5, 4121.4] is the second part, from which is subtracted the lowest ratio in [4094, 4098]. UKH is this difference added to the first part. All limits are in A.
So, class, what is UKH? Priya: 14.2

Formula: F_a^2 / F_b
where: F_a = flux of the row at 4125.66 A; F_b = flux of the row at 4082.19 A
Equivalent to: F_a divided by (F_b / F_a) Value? 2.7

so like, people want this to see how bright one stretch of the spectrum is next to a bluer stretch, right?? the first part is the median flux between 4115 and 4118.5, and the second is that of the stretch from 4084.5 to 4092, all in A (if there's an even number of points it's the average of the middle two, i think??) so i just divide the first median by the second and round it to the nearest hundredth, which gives 0.71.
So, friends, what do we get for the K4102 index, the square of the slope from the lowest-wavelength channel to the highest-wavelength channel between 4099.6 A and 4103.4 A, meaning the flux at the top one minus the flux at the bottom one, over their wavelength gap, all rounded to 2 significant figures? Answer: 0.39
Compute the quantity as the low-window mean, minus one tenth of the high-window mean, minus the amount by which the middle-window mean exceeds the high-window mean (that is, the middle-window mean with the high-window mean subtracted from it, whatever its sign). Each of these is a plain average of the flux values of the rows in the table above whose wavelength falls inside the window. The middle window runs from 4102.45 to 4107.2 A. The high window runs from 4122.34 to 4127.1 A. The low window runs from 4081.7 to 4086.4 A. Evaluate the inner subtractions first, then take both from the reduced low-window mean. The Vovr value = 6.6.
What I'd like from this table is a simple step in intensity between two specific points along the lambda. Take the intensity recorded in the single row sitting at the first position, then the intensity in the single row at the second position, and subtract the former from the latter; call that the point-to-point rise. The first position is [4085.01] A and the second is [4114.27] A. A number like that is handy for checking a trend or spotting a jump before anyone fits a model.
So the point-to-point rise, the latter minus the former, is -2.8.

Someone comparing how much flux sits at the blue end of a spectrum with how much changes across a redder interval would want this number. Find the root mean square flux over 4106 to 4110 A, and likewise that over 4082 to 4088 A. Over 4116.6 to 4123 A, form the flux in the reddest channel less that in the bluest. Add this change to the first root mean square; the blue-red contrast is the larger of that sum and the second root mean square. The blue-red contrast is 7.2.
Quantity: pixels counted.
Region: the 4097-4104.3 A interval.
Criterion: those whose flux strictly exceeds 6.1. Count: 1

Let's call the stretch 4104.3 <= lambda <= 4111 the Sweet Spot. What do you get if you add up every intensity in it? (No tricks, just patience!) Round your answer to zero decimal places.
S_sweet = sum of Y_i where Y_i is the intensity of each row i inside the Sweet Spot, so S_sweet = 34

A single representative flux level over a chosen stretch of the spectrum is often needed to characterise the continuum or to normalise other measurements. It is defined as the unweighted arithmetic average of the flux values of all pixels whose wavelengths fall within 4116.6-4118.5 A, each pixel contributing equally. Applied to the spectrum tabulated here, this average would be 4.7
